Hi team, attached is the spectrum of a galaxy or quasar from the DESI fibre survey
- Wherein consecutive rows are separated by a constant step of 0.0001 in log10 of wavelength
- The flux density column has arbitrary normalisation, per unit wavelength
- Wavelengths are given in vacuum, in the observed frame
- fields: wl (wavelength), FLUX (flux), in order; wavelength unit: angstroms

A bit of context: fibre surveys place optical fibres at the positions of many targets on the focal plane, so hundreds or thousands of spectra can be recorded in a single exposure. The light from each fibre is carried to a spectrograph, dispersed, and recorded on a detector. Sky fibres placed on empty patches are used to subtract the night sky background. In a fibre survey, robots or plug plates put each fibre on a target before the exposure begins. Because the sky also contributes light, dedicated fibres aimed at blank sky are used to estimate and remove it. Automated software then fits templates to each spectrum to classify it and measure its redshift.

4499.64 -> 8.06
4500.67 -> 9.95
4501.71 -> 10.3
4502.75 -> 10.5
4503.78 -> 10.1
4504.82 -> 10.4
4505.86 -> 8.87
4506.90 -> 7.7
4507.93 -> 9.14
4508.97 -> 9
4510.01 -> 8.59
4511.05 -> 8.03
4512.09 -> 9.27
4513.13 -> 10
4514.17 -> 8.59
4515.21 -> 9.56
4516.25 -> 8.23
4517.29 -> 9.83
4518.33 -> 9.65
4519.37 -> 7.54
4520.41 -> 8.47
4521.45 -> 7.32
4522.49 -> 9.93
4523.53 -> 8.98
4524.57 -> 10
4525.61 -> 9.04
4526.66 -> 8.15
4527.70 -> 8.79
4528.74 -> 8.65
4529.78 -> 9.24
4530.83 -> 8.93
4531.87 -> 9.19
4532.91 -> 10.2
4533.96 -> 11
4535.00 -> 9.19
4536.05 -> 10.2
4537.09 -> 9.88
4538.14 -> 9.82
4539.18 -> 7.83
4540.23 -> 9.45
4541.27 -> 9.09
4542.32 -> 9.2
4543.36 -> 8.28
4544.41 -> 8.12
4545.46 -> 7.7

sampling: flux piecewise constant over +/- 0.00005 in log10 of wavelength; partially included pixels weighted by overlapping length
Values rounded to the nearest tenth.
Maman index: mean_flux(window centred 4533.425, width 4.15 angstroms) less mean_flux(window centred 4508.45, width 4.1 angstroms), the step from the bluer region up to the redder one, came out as 1.3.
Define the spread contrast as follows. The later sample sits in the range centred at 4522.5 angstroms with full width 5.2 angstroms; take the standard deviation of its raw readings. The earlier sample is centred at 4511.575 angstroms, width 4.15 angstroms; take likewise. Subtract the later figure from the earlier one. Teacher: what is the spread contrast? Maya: -0.26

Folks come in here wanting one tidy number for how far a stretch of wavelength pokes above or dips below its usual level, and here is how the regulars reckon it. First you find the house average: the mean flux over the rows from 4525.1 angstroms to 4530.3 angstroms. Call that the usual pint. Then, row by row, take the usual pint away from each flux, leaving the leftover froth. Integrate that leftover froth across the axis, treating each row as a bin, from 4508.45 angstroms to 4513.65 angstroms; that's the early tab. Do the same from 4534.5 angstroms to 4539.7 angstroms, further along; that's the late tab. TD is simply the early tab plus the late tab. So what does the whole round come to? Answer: 4.2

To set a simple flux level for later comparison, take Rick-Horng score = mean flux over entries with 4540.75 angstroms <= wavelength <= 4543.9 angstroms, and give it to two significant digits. 8.9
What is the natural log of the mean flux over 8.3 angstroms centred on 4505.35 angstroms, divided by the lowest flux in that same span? 0.210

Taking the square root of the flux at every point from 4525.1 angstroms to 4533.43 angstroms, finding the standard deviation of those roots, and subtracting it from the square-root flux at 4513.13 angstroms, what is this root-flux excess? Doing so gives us 3.07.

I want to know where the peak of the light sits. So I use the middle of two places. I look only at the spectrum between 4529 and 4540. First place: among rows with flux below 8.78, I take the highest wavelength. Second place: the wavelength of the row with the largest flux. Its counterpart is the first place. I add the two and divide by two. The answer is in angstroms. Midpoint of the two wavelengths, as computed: 4536.6 angstroms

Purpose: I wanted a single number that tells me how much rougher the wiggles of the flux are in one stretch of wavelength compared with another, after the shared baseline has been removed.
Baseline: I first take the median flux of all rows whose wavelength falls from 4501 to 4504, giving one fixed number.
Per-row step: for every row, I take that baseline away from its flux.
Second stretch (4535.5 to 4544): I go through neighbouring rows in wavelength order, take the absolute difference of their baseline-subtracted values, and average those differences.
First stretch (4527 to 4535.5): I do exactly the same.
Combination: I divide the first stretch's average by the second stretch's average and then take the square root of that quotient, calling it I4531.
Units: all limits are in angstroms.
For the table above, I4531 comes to 0.96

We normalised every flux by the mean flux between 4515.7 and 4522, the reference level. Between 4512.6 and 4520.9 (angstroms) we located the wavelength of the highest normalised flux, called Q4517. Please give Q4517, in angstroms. 4513.13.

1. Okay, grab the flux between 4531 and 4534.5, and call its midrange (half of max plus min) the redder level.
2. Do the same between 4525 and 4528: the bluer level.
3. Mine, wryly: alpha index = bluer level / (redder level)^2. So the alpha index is 0.084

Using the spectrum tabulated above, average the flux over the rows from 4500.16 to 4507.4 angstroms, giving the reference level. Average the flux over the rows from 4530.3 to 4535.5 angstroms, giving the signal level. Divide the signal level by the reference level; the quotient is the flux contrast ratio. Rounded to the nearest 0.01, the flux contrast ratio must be 1.00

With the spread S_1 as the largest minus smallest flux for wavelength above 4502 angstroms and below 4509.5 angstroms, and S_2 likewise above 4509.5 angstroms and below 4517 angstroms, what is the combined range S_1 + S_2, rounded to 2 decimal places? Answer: 4.77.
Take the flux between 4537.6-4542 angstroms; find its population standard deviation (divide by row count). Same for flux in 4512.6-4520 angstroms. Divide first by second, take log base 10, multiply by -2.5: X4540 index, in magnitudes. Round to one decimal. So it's 0.2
